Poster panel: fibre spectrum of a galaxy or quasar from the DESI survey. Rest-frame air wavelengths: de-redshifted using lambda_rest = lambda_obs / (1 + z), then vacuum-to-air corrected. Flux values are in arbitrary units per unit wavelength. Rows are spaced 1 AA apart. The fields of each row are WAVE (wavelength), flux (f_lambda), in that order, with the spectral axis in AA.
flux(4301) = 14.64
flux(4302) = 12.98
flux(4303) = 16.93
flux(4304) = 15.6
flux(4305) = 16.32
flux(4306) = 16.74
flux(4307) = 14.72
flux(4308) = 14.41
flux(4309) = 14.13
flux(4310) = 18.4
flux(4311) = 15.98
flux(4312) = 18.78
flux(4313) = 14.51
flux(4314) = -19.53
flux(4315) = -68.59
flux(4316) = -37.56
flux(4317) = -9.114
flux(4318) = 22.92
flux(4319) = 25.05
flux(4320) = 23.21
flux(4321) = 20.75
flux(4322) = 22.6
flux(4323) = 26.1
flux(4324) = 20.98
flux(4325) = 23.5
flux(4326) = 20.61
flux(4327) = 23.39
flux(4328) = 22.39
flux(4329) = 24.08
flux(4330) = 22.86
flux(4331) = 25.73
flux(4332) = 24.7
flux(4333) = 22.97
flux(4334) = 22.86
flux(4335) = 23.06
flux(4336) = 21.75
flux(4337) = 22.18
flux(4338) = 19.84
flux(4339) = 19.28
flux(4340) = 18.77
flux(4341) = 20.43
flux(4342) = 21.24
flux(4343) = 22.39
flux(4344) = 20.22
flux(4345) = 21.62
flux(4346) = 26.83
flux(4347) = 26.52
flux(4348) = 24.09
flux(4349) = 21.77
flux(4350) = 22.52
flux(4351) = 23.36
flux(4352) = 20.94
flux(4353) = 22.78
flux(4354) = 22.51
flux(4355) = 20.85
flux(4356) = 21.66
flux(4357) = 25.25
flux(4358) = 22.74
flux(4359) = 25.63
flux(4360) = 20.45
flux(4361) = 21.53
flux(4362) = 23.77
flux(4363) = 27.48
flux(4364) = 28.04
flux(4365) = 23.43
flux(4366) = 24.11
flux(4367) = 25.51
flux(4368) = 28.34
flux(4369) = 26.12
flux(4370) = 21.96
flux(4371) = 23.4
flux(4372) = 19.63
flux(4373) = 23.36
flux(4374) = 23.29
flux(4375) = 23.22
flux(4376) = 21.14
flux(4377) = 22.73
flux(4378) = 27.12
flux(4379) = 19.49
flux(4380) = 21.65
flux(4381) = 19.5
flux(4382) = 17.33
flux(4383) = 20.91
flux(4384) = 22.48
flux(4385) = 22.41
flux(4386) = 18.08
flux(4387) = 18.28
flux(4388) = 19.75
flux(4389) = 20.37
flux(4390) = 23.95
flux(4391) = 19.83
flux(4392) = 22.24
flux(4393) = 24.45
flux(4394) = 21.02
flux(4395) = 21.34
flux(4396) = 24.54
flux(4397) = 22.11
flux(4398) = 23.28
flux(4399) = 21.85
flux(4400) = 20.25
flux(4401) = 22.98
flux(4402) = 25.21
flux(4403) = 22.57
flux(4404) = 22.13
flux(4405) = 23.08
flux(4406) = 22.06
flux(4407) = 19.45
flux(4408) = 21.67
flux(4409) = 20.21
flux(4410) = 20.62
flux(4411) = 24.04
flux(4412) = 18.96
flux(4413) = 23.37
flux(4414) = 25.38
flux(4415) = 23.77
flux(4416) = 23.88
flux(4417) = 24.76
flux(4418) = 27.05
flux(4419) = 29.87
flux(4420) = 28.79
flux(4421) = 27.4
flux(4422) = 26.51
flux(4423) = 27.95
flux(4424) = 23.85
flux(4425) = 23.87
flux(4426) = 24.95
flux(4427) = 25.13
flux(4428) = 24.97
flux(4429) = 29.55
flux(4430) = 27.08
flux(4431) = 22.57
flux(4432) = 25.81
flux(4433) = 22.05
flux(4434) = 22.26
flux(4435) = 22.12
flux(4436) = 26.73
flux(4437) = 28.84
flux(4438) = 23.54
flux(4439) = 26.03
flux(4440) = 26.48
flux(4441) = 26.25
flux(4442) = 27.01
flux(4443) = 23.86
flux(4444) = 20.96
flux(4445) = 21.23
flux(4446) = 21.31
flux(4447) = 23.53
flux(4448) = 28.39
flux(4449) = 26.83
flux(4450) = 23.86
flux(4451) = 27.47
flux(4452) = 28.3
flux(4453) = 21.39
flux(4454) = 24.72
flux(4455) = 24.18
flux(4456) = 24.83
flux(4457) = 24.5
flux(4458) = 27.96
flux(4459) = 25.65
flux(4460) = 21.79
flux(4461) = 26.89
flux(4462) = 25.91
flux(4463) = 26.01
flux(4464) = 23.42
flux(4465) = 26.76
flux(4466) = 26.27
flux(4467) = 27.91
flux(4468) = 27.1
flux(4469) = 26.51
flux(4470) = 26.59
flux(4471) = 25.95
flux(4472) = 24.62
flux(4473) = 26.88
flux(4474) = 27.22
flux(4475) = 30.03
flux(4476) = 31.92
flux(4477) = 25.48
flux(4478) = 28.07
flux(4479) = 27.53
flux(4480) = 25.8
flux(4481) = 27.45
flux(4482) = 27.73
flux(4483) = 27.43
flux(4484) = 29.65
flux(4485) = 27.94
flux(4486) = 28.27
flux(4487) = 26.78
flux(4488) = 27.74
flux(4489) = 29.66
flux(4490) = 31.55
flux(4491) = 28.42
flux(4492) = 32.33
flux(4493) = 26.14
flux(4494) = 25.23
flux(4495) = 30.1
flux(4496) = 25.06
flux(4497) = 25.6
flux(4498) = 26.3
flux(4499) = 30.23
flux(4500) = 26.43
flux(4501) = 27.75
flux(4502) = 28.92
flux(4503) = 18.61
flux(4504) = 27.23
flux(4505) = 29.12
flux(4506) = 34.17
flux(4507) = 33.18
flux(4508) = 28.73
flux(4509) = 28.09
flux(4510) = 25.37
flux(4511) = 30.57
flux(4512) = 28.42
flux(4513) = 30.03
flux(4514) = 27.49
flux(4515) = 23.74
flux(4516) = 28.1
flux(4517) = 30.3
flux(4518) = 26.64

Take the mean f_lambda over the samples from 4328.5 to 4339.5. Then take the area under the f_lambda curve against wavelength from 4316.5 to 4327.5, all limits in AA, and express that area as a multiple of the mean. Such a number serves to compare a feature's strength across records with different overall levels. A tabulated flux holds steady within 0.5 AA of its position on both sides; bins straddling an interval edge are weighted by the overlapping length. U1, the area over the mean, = 9.7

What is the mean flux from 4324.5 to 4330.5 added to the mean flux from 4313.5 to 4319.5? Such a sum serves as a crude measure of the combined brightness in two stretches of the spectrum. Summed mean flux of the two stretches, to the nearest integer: 8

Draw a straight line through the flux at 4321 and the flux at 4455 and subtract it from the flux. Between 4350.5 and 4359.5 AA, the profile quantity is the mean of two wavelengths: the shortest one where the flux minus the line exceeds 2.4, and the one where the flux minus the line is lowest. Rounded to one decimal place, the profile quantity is 4356.0 AA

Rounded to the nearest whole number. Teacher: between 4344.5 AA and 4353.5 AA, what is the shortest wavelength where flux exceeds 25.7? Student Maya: 4346 AA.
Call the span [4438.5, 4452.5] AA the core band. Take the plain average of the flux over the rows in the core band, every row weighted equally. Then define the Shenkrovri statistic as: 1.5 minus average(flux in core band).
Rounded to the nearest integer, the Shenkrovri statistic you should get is -24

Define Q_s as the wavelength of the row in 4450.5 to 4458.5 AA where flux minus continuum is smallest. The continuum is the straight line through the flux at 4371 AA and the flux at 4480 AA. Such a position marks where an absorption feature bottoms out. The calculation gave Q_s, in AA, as 4453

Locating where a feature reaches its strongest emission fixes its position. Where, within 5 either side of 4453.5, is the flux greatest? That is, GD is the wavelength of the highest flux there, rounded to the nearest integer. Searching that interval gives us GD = 4452 AA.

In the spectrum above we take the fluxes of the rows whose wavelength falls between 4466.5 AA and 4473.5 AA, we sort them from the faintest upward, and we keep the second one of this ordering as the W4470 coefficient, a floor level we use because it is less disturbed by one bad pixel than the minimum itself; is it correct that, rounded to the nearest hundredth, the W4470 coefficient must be 25.95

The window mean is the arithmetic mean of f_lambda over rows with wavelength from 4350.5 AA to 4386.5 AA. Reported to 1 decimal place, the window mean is 22.8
